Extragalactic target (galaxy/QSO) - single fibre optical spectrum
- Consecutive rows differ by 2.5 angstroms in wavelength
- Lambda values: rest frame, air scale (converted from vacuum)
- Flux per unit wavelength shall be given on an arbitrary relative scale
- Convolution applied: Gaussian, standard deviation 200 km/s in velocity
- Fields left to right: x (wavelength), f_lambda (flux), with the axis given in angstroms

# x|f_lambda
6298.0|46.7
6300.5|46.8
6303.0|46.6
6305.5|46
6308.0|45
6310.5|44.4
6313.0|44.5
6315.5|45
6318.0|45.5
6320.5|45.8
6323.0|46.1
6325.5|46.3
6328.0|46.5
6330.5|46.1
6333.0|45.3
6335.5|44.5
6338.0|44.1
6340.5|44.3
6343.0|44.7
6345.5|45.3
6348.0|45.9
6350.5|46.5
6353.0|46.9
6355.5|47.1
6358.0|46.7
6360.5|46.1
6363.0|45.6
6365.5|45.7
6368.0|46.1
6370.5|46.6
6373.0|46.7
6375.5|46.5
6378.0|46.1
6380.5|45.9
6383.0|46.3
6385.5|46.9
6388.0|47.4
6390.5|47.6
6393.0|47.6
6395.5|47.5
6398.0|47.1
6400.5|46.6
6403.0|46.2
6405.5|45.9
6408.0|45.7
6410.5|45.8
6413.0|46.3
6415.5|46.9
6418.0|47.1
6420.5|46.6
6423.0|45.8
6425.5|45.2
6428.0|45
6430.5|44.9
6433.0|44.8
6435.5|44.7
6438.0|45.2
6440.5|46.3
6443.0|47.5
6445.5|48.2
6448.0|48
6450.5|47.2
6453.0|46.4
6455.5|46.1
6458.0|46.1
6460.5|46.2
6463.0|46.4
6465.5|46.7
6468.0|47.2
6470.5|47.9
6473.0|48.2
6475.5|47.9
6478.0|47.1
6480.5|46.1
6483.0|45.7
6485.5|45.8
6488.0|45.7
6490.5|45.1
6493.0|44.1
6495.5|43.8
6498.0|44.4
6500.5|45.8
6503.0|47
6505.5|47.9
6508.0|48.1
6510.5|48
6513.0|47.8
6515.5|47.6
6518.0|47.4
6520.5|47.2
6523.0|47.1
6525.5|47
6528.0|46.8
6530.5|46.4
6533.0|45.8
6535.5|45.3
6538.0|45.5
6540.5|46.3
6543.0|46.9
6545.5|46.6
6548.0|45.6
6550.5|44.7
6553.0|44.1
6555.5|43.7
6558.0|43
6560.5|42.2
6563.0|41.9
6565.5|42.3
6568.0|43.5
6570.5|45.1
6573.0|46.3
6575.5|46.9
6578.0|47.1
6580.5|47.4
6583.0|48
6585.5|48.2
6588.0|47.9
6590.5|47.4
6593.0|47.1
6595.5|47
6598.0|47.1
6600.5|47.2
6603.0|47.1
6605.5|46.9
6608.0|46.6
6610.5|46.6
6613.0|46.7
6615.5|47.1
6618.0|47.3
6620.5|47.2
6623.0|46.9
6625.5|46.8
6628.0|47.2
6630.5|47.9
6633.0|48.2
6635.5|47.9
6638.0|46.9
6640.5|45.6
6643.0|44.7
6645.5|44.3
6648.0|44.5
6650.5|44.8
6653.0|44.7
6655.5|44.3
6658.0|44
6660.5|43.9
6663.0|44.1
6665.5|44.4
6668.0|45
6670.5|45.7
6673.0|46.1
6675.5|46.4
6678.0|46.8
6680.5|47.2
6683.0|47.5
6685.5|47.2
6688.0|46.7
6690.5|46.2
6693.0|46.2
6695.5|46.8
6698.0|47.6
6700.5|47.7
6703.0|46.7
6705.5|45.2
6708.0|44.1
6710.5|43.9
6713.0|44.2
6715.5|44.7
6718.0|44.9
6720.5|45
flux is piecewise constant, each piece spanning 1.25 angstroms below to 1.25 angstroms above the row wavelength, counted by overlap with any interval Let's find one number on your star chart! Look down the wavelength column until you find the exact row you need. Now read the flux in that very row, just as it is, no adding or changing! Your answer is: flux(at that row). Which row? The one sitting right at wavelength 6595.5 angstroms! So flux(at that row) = 47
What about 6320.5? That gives 45.8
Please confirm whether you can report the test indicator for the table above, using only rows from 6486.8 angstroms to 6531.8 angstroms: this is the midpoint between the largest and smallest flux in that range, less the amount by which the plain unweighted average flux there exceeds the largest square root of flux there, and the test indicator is 6.37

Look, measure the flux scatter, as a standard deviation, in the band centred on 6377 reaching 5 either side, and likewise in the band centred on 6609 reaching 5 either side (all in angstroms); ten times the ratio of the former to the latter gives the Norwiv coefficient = 26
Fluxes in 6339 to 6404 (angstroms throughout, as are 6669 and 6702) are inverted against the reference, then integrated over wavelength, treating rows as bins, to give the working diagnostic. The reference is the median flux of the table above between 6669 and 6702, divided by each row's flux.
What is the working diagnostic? 65.6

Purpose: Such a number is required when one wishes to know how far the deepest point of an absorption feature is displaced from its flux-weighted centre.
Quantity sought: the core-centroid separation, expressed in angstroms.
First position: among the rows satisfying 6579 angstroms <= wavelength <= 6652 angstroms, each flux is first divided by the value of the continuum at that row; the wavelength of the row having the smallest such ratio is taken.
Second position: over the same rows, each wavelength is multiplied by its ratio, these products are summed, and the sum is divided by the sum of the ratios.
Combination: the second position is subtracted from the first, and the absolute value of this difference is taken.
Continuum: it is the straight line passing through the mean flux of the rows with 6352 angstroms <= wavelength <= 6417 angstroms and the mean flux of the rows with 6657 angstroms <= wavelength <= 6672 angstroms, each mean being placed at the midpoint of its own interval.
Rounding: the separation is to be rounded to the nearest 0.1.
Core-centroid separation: 30.2 angstroms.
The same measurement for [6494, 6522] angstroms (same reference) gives 12.7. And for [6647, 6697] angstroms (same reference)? 11.6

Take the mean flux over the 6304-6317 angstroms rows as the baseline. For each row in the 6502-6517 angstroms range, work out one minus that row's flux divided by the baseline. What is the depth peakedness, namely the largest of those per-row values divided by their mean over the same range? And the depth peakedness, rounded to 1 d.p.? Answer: 0.7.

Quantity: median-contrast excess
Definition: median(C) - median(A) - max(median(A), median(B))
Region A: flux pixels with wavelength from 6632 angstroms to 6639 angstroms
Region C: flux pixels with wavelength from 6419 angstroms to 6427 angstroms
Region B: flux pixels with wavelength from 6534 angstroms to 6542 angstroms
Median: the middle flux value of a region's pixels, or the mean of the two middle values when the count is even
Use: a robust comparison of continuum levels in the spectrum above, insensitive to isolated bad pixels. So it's -50.0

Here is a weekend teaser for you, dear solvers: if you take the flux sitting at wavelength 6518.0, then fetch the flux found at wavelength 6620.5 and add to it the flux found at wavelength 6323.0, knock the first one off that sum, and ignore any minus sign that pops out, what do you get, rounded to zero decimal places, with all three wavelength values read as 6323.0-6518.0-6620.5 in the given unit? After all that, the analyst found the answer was 46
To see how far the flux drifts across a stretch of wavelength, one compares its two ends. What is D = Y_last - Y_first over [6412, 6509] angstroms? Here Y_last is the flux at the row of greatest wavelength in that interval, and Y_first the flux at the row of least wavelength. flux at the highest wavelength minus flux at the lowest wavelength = 1.8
